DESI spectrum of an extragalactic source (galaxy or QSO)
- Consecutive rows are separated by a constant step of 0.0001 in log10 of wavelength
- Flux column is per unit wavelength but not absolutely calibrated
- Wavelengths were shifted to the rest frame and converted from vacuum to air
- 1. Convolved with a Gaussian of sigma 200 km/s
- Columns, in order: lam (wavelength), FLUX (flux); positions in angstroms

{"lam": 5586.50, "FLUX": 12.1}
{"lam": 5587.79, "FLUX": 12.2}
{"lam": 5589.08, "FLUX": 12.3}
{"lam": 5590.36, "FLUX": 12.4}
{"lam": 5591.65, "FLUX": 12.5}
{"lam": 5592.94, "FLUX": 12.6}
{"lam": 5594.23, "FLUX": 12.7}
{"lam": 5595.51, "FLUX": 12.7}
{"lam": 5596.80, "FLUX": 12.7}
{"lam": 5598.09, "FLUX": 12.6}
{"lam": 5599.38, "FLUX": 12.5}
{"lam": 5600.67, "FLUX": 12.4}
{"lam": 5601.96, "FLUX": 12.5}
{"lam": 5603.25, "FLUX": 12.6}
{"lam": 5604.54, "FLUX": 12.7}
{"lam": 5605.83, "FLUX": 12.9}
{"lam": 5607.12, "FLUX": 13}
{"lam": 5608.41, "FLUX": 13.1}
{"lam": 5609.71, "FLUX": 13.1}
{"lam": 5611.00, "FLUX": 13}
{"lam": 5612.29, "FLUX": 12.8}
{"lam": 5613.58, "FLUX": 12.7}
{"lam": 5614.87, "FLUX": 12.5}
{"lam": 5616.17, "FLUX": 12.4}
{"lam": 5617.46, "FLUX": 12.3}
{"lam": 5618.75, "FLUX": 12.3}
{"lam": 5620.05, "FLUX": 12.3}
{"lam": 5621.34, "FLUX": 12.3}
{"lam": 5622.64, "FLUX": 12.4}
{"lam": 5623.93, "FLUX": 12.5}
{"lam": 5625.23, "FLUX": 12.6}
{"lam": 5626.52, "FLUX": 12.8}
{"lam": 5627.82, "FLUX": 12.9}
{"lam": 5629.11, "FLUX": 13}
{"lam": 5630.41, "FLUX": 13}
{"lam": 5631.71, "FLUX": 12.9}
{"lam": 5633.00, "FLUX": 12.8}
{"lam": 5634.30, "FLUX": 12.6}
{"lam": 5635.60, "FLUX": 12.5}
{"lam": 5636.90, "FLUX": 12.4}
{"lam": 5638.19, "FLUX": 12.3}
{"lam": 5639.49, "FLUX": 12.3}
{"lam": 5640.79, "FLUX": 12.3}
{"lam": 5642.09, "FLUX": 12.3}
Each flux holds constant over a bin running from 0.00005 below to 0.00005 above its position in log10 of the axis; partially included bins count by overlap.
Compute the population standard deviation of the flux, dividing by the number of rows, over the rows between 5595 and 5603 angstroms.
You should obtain 0.11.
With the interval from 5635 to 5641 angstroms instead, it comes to 0.08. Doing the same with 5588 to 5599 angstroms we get 0.14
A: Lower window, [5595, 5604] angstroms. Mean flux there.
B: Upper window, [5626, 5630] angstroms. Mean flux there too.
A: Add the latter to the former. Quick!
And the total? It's 25.47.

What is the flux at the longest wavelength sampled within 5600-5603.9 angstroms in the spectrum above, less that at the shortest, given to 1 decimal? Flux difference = 0.2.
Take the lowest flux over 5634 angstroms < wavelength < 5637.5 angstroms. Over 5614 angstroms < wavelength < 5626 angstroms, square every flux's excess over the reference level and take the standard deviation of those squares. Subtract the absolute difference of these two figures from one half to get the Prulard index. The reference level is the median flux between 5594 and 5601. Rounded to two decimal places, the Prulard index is -11.85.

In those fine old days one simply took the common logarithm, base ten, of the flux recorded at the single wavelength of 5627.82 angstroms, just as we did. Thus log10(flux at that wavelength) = 1.11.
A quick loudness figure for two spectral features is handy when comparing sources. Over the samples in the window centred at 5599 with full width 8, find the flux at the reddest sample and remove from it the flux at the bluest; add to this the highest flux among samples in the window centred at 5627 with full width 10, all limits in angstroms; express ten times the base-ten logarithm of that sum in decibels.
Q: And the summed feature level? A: 11.1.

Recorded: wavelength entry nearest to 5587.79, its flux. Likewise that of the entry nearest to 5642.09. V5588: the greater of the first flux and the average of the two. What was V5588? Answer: 12.25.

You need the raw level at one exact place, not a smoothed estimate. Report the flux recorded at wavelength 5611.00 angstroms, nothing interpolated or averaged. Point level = 13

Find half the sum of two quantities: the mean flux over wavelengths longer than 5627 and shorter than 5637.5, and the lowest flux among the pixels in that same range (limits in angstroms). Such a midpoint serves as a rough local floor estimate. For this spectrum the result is 12.6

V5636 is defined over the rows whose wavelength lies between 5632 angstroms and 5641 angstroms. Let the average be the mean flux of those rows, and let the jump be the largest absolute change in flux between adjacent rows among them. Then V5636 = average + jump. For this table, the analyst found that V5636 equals 12.7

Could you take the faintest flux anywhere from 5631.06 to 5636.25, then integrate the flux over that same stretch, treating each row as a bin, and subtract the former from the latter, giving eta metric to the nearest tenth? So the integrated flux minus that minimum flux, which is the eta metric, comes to 53.4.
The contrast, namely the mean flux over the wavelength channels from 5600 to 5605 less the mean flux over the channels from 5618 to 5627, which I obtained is 0.09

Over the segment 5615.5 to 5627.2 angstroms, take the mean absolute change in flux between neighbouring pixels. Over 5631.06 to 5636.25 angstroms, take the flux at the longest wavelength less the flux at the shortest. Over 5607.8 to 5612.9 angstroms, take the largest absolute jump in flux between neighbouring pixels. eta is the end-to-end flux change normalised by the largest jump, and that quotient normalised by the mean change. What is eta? -27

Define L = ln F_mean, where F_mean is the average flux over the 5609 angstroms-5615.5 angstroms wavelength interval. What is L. 2.551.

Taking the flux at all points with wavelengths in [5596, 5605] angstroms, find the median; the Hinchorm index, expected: 12.6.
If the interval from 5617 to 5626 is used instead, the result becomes 12.3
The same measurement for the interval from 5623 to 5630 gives 12.8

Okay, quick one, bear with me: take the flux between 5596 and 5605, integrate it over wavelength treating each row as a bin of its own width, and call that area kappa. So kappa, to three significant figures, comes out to 113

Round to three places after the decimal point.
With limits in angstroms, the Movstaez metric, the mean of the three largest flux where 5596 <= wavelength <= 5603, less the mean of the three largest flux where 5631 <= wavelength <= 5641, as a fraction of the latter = -0.013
